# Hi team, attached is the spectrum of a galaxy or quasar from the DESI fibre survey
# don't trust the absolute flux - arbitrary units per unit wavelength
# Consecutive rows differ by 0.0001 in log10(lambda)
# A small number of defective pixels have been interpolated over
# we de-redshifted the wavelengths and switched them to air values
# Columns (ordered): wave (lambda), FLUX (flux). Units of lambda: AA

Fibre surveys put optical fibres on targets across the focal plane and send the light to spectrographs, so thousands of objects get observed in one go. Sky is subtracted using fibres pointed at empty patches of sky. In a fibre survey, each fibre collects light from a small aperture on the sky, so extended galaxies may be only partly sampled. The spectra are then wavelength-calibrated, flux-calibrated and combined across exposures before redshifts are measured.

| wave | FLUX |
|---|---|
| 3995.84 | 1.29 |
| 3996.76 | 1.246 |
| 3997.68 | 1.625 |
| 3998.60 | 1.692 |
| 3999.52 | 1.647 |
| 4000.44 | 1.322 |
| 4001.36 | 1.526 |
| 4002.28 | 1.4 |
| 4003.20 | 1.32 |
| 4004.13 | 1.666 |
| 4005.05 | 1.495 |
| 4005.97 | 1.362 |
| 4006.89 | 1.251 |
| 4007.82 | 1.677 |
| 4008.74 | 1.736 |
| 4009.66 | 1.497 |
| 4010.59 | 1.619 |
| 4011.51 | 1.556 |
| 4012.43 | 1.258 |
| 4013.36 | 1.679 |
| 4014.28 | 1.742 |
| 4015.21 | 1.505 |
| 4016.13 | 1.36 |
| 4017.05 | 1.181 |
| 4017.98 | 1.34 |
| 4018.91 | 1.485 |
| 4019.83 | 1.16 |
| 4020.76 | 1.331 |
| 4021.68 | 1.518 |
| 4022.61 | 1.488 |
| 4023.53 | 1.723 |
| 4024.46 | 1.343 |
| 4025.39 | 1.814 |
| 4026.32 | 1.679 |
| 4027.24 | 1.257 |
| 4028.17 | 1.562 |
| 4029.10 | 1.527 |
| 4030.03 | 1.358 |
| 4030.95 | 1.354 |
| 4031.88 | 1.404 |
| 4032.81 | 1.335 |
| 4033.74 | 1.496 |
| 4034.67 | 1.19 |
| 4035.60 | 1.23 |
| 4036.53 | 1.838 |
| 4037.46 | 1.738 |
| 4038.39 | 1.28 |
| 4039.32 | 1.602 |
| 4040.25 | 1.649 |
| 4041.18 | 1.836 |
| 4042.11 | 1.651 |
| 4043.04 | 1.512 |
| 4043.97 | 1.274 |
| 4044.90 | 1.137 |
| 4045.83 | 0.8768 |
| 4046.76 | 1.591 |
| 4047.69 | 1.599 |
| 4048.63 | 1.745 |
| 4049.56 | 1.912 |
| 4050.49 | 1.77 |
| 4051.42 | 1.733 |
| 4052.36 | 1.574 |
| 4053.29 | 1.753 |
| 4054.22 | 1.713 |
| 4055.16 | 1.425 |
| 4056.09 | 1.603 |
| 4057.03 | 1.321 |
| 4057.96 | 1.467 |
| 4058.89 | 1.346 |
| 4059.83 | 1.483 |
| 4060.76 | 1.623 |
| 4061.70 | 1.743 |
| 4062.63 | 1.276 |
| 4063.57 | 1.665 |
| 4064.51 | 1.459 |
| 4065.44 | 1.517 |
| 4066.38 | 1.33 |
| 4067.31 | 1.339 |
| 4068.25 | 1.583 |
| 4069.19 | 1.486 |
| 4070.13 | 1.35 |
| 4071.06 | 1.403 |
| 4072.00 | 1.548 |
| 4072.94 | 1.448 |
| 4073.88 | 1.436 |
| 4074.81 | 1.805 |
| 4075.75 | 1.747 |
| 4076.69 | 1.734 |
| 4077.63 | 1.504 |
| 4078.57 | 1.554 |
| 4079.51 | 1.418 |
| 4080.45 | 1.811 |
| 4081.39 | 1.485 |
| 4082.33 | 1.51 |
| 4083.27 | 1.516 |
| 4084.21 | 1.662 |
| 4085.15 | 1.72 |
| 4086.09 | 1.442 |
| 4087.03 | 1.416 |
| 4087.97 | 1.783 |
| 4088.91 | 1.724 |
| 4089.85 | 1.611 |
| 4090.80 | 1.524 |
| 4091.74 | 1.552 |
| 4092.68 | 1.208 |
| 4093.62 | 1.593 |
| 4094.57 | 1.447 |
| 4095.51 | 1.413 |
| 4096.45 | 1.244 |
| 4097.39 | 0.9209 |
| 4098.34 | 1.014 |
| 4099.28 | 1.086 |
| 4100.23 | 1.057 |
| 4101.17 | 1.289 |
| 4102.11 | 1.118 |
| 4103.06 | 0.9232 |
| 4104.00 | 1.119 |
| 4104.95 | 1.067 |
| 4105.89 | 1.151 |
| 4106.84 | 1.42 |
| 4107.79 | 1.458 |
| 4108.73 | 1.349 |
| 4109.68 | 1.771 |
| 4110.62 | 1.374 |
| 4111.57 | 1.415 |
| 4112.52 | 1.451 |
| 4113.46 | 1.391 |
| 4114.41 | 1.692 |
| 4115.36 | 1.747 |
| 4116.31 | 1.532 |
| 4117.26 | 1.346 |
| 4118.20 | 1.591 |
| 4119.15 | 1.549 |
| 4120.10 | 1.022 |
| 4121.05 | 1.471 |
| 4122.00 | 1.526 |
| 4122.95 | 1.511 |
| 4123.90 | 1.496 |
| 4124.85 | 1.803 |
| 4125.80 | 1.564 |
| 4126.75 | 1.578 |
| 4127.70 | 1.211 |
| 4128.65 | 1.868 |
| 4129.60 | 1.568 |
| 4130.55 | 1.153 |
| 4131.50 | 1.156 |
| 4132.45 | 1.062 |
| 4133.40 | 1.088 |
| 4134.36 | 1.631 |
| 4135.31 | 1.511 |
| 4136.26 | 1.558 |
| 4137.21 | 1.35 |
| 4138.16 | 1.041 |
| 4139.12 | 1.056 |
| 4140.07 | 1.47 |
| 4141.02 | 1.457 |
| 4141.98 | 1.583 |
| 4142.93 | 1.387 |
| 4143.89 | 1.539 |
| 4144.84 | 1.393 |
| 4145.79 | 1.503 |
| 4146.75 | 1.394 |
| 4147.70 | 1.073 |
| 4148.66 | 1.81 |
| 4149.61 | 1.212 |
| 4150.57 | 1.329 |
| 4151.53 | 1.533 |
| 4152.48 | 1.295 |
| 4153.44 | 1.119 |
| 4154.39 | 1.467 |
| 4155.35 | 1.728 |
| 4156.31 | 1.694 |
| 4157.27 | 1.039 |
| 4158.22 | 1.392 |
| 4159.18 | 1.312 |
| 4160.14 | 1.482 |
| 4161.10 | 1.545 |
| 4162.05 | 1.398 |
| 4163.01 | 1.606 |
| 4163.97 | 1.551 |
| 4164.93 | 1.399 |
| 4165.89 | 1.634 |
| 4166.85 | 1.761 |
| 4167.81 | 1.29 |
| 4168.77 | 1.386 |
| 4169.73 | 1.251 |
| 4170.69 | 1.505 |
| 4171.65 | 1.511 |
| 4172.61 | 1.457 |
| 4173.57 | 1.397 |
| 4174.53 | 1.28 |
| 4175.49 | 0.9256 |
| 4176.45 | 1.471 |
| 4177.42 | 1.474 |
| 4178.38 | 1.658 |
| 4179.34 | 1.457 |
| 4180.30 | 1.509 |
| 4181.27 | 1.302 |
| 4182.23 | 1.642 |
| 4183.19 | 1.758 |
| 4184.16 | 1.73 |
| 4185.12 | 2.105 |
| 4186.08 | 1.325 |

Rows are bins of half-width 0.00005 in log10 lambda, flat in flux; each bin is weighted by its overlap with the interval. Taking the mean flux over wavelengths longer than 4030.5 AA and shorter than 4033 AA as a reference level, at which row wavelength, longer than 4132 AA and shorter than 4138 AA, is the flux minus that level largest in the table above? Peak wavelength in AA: 4134.36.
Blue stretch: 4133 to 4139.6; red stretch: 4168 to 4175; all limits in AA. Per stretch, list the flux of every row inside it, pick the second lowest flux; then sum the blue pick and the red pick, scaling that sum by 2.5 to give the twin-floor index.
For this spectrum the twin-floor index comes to 5.8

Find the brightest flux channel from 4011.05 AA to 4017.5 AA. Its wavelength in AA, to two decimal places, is 4014.28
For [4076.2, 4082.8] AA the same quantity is 4080.45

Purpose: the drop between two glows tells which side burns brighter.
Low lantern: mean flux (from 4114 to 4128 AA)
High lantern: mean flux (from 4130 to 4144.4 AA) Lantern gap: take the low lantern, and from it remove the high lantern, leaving 0.17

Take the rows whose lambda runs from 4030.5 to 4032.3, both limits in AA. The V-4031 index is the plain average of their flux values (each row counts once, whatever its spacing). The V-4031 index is 1.38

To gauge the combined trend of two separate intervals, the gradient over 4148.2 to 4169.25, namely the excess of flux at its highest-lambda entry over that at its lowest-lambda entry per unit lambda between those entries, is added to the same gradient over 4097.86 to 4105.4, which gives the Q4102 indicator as -0.013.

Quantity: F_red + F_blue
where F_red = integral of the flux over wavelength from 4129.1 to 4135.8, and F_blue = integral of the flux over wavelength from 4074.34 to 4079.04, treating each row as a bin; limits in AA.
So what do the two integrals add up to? 16.6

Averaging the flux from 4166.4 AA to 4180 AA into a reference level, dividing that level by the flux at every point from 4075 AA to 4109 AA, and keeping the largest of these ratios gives 1.5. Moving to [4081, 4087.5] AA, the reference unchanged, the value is 1.0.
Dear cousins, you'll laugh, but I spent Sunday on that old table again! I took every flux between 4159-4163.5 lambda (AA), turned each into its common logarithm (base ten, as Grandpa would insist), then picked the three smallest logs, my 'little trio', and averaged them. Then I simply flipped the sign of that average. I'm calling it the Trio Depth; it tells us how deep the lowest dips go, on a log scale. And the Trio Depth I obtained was -0.145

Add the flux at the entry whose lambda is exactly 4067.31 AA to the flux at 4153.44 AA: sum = 2.46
